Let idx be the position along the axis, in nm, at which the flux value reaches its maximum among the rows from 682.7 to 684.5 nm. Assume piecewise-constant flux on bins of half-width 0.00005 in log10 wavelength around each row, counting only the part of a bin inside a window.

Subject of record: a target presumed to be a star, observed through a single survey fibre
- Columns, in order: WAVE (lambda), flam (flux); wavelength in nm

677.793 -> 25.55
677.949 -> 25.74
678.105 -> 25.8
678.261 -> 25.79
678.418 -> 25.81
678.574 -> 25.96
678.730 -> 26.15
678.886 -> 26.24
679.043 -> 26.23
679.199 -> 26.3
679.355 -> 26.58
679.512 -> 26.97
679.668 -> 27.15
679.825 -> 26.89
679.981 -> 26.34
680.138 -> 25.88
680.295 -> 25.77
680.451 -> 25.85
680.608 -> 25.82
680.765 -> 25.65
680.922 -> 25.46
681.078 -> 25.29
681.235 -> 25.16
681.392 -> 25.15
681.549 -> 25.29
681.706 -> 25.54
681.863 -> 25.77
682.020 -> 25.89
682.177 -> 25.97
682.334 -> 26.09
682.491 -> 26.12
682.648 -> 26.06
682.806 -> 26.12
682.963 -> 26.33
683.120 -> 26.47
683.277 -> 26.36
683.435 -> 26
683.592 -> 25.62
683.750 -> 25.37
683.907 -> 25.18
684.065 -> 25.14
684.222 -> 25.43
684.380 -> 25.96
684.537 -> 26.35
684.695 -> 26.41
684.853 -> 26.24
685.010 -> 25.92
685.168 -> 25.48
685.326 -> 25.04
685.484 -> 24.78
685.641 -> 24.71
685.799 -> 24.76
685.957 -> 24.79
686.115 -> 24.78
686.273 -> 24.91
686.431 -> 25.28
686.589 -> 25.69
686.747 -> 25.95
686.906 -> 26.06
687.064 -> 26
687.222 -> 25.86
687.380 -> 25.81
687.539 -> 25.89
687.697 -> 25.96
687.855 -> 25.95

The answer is 683.120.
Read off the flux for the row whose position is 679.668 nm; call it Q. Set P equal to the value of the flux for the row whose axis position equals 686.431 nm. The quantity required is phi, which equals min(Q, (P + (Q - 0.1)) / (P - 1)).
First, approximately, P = 25.28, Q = 27.15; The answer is 2.16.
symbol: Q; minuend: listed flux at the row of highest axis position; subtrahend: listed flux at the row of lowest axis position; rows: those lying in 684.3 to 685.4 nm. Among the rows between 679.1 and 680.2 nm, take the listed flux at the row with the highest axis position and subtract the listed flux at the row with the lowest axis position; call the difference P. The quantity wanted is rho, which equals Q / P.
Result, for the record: 2.2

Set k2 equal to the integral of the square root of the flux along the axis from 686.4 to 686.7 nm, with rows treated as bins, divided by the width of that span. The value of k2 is 5.06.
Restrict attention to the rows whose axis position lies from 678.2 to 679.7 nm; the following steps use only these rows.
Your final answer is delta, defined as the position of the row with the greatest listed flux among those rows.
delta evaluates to 679.668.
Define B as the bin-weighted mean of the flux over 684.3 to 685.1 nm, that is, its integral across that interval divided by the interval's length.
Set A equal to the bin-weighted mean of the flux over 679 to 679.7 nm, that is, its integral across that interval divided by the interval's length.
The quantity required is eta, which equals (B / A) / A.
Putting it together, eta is 0.0368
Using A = 26.7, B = 26.2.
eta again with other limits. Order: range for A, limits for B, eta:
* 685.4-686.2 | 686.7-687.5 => 0.0422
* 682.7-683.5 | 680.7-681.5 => 0.0368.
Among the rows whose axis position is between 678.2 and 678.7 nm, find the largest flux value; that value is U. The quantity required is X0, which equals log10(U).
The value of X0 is 1.41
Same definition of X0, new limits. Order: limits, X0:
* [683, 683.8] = 1.42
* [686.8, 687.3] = 1.42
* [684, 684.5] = 1.41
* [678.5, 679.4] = 1.42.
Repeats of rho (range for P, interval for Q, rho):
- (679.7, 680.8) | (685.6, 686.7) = -0.8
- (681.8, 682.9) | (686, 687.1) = 3.5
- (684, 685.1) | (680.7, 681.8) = -0.1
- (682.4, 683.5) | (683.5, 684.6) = -6.1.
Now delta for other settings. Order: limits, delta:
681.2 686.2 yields 683.120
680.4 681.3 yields 680.451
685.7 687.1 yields 686.906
